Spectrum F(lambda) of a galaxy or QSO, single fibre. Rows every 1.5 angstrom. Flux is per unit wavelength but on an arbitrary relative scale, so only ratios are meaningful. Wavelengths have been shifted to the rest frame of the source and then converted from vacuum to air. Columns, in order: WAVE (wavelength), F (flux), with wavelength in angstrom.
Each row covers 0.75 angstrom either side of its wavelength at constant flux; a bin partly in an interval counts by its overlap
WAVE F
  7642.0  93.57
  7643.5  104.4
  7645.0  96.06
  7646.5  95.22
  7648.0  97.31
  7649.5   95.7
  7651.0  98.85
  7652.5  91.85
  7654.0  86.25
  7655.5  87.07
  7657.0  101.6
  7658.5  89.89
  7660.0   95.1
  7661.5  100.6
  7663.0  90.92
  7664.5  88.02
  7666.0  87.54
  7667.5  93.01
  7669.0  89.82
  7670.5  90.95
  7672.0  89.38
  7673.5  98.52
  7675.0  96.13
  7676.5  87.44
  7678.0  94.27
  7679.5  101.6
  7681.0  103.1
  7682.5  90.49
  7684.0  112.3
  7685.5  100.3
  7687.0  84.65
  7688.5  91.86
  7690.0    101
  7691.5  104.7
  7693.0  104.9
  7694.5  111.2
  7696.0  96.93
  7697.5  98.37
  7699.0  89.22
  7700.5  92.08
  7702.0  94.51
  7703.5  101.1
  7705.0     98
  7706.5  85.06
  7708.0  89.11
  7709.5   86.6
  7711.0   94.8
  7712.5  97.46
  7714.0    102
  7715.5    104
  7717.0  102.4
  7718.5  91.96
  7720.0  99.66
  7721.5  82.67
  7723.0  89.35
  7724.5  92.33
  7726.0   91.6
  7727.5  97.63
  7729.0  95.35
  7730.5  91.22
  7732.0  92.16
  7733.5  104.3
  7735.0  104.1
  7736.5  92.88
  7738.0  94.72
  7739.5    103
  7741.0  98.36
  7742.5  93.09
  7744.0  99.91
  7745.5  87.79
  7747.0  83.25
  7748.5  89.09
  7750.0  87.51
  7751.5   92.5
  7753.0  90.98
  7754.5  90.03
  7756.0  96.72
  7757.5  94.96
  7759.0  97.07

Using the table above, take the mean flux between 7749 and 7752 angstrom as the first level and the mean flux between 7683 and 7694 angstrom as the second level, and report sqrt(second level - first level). 3.2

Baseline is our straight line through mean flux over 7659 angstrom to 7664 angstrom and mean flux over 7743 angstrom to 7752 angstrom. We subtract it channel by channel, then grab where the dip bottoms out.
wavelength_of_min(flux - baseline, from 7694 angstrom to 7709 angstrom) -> 7706.5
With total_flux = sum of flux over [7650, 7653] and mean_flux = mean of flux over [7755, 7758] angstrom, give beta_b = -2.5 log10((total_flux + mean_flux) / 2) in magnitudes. -5.39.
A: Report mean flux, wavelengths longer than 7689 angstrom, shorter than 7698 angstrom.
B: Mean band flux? 103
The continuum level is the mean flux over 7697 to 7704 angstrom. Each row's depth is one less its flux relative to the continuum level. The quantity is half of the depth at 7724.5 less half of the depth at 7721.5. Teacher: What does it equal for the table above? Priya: -0.05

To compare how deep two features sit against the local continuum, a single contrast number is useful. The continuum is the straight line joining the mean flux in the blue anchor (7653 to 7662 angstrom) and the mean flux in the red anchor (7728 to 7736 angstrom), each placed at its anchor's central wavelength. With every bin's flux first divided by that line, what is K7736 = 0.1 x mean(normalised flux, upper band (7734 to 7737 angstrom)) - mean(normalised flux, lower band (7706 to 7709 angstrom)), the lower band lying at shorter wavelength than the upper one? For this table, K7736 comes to -0.81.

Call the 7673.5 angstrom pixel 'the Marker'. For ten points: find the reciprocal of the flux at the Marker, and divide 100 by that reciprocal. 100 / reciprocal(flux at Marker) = 9852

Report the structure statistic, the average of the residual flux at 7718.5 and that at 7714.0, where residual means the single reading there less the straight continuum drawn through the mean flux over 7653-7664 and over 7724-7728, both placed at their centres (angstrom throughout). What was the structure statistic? 3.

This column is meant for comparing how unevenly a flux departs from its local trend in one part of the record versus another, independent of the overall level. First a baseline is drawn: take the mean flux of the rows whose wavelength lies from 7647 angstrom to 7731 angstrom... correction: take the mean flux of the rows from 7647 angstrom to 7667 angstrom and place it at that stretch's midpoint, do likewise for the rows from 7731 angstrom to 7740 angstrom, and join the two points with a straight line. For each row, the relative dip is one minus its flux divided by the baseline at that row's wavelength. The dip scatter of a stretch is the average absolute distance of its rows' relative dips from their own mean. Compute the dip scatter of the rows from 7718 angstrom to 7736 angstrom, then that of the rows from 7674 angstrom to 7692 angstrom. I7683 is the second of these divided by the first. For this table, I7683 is 1.4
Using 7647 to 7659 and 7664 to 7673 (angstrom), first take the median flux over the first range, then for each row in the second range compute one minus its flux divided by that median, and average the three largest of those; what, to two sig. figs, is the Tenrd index 0.058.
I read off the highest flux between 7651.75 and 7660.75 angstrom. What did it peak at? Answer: 101.6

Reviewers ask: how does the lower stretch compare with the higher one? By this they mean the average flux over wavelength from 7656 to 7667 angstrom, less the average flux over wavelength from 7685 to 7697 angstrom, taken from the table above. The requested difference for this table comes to -6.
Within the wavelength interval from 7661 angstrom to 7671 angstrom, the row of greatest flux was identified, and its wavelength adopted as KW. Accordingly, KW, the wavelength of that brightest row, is 7661.5 angstrom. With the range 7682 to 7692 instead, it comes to 7684.0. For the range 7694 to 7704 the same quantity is 7694.5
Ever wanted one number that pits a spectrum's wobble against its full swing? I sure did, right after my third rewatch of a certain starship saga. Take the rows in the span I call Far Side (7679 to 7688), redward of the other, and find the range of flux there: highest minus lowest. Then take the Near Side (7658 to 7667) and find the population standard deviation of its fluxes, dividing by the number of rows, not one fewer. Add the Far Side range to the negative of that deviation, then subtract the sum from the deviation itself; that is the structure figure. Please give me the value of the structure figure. -19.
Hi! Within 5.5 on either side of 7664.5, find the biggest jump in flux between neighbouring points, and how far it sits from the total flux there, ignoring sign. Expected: 635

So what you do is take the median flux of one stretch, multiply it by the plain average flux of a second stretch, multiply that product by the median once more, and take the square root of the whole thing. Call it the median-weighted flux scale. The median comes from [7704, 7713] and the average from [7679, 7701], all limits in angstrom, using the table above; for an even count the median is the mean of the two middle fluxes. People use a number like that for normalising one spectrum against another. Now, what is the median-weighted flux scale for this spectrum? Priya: 914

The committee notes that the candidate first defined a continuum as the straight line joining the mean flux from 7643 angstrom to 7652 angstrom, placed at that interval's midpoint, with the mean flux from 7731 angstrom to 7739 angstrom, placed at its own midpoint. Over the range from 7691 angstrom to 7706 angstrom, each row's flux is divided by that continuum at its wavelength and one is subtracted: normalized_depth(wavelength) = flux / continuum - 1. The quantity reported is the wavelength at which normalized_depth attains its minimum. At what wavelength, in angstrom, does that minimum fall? 7699.0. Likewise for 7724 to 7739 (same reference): 7730.5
